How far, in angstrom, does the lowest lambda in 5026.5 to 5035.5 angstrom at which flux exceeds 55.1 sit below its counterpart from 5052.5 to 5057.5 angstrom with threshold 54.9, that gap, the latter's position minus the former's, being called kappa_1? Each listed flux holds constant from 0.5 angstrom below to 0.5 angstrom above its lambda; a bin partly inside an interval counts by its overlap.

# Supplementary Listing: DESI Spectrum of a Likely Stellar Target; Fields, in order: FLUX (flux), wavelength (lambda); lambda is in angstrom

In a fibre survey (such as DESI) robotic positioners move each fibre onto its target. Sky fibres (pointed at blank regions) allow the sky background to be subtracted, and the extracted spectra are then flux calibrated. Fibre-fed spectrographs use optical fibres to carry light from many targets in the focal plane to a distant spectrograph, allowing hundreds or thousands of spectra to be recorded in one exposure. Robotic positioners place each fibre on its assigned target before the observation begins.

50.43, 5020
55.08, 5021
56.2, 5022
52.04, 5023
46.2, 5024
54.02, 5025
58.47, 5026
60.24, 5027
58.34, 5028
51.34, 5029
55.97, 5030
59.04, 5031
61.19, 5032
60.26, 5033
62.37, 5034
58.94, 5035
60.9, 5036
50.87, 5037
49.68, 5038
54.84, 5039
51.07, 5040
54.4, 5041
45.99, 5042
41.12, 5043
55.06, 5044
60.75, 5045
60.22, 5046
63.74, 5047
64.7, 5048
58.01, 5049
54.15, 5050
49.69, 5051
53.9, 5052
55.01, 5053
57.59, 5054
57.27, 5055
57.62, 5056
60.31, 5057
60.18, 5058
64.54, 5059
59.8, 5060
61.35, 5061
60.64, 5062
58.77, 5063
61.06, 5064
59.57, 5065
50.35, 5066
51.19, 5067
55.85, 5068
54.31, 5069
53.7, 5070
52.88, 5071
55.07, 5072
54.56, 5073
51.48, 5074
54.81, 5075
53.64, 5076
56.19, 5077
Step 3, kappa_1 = 26 angstrom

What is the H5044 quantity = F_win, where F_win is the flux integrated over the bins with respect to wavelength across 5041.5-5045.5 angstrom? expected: 203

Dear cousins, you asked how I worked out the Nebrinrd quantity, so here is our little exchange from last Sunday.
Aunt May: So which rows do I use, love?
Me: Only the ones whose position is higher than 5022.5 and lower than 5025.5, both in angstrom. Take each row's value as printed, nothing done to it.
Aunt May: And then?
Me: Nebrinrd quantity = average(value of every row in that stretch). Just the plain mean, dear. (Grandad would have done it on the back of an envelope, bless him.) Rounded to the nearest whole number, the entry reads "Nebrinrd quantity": 51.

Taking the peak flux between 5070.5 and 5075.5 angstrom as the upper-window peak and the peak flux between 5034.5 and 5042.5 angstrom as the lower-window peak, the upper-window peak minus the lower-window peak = -5.8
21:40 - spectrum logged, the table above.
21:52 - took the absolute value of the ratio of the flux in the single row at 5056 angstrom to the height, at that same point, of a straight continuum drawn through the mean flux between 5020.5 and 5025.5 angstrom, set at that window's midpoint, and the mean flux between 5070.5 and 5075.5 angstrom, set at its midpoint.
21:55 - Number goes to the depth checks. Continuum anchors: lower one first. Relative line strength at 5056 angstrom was 1.08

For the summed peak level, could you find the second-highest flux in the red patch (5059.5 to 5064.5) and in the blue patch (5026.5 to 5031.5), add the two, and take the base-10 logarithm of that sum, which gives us 2.08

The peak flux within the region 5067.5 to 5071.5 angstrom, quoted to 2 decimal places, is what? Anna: 55.85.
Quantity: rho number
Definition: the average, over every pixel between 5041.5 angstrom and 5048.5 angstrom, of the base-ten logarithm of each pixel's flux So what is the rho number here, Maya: 1.74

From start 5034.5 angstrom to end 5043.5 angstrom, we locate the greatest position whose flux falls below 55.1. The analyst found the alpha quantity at 5043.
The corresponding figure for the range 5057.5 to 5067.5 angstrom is 5067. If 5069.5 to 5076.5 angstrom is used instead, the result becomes 5076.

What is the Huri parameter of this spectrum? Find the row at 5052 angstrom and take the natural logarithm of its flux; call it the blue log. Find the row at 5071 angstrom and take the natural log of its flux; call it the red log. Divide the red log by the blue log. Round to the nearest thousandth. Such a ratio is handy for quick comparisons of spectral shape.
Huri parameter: 0.995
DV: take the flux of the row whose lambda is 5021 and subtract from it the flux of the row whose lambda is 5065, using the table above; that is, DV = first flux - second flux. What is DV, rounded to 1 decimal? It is -4.5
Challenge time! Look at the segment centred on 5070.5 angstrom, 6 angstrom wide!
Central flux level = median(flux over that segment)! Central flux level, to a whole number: 54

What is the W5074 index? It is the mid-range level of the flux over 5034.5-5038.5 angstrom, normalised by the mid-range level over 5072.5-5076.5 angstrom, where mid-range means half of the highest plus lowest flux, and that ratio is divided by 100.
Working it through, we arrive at 0.0104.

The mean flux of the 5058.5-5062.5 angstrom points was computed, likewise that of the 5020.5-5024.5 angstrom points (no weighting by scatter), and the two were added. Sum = 114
